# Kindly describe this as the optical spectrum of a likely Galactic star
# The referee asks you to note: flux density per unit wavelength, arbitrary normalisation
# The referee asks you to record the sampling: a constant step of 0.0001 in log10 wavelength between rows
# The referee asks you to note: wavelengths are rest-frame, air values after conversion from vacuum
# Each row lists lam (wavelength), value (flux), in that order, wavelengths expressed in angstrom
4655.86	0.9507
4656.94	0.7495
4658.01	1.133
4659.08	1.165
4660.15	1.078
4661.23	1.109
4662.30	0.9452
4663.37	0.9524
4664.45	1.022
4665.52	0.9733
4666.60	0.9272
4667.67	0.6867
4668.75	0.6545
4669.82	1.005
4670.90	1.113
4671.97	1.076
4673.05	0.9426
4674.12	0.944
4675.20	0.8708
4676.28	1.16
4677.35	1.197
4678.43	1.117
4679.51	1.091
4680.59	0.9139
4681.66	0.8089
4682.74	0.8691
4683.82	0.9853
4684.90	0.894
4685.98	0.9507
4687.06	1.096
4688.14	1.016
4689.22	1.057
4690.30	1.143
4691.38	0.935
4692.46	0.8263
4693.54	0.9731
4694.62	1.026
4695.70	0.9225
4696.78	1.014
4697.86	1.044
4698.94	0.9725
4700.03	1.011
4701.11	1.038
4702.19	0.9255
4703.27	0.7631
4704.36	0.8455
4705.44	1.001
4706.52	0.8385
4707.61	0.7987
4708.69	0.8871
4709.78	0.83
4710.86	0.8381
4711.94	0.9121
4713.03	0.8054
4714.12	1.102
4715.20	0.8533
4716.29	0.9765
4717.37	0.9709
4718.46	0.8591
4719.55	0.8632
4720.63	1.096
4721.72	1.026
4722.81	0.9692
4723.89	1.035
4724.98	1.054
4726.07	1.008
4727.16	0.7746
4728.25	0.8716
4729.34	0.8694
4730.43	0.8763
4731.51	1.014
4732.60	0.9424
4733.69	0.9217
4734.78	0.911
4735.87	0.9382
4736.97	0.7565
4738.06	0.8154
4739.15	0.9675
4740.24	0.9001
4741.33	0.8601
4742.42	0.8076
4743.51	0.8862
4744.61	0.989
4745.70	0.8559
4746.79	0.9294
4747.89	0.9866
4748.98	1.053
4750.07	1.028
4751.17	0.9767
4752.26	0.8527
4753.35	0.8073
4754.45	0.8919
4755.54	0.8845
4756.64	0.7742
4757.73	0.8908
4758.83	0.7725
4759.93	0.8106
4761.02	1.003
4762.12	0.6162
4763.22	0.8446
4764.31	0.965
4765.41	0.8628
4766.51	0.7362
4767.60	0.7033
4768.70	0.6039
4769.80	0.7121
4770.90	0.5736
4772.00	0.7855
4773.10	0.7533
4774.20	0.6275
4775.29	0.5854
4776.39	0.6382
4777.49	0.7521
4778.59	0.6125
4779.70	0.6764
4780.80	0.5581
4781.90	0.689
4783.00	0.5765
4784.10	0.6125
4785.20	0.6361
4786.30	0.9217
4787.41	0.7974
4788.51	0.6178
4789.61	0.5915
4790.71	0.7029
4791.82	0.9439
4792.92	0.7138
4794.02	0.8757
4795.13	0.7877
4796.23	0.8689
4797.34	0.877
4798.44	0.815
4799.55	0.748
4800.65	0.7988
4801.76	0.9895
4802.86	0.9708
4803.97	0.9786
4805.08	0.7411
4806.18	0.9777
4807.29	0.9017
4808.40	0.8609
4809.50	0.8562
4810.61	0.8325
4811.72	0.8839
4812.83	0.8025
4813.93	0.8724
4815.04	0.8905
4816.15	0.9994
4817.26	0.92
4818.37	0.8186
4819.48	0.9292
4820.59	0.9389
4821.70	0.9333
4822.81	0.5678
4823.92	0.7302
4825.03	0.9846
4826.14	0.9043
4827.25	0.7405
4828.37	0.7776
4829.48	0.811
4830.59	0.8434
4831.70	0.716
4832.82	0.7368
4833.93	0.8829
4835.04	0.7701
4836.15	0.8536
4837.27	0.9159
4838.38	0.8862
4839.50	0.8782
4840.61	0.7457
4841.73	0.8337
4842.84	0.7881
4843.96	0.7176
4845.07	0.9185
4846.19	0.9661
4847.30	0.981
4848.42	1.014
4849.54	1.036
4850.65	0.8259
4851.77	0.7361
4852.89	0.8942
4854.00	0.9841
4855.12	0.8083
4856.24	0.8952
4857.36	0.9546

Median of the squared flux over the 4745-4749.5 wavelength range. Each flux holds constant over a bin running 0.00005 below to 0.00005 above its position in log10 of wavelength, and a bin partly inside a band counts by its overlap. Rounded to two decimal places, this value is 0.92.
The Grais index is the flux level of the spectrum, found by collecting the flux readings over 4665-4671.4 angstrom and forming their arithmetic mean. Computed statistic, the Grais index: 0.89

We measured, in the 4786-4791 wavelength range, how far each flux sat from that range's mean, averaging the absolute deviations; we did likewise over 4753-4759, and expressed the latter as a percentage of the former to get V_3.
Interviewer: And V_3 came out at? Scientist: 49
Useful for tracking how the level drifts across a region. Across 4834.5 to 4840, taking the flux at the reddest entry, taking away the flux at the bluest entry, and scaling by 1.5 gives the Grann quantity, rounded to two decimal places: 0.16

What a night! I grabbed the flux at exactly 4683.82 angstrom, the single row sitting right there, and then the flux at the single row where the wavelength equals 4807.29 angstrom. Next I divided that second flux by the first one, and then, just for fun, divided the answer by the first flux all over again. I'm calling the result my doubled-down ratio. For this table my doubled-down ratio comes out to 0.93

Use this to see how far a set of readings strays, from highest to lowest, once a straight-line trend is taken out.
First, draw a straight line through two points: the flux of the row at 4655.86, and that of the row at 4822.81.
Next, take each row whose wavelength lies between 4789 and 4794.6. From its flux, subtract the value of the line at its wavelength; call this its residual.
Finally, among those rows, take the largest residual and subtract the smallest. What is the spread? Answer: 0.36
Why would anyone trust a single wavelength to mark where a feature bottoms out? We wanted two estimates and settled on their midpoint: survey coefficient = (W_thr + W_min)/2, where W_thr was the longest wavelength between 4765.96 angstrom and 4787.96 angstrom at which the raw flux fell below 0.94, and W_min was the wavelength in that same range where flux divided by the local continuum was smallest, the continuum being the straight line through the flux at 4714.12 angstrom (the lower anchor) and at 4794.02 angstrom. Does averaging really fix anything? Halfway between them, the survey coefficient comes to 4779.2 angstrom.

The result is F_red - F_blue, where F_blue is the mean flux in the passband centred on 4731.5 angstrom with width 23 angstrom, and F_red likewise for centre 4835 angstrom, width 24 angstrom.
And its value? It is -0.10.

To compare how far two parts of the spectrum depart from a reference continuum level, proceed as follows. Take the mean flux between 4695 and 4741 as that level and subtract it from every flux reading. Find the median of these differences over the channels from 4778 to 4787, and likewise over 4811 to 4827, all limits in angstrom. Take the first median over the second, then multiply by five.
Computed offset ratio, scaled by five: 56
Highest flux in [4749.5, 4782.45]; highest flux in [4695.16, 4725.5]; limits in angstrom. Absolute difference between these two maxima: 0.074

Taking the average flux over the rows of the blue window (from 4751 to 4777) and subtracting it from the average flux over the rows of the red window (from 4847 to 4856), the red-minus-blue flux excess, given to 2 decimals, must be 0.13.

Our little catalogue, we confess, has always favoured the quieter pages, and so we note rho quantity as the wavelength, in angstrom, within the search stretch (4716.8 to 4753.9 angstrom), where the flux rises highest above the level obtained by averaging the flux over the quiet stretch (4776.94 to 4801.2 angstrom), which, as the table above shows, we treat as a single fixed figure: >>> 4720.63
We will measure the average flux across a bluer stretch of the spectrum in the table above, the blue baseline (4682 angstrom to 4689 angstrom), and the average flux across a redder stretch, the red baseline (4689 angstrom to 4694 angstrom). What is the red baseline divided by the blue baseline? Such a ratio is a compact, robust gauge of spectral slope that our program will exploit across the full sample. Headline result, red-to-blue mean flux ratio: 1.02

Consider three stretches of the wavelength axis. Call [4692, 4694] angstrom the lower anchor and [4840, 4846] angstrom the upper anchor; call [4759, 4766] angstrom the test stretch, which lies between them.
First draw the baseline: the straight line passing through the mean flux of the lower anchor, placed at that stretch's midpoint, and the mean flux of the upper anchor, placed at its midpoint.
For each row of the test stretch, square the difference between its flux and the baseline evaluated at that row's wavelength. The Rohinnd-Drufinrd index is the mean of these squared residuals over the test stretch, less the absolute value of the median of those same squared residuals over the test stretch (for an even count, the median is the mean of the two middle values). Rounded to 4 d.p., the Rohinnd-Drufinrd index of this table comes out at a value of 0.0082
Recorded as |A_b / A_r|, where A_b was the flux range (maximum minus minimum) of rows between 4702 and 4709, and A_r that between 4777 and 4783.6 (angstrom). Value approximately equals 1.2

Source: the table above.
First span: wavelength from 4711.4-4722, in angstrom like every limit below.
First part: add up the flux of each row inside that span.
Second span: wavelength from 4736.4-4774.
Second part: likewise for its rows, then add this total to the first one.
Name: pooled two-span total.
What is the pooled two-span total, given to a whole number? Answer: 38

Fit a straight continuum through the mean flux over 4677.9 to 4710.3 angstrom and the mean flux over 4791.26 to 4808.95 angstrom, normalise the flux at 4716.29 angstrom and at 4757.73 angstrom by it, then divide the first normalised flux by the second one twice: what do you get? 1.1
